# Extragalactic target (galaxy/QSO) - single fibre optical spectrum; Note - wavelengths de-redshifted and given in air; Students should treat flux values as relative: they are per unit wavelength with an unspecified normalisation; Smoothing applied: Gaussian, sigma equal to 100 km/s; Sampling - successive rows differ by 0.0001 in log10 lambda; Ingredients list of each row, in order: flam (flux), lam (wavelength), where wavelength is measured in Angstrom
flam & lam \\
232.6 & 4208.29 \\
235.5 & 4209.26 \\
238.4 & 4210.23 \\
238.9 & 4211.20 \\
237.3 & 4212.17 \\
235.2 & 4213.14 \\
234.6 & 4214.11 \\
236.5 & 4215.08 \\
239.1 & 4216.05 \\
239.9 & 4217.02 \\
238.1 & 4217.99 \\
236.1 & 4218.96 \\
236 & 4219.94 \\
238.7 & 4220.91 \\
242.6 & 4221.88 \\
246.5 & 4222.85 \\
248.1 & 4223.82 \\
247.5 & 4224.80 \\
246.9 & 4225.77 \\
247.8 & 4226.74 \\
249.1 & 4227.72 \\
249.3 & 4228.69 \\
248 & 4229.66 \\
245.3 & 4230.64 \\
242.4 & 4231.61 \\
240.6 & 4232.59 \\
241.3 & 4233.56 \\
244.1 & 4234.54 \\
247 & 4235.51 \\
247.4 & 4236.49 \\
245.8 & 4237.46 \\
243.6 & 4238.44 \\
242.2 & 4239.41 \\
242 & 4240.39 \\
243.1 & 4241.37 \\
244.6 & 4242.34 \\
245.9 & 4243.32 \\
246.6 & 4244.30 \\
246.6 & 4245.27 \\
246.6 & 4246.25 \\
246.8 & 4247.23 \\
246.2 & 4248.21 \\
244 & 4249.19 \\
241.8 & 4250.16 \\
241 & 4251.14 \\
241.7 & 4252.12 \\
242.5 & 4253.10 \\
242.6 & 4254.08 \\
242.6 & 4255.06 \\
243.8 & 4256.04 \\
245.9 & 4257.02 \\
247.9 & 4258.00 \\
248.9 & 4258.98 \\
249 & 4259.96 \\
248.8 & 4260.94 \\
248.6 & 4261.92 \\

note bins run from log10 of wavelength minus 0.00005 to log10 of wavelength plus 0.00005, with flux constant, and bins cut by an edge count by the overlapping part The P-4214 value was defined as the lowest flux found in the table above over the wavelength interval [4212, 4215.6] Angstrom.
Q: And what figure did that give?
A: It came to 234.6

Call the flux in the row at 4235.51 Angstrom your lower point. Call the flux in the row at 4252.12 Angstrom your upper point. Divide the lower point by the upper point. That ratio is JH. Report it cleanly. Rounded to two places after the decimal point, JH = 1.02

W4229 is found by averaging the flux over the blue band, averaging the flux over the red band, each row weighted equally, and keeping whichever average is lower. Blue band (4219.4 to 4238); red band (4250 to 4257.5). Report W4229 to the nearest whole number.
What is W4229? 243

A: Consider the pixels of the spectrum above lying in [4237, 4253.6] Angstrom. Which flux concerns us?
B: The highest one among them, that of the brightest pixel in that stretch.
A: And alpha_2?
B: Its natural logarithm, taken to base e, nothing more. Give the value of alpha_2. 5.51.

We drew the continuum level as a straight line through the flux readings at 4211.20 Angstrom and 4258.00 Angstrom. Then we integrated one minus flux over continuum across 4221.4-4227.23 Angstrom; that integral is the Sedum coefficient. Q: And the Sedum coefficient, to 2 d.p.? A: -0.12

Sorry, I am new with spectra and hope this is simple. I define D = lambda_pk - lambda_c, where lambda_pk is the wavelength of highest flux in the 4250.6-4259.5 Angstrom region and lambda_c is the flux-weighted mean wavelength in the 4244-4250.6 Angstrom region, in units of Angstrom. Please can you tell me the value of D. 11.8 Angstrom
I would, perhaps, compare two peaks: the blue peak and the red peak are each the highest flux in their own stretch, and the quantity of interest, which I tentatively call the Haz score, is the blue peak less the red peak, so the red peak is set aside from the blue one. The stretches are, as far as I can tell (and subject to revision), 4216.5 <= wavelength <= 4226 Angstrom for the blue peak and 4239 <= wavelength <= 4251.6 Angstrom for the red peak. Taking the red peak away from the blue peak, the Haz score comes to 1.3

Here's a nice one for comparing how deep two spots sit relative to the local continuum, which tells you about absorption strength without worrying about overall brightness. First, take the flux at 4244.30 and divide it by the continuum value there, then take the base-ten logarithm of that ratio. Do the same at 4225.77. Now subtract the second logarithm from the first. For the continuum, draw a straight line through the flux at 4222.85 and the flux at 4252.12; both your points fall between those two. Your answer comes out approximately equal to 0.005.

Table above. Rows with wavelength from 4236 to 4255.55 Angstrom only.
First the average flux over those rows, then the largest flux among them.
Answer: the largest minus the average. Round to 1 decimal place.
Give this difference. 3.2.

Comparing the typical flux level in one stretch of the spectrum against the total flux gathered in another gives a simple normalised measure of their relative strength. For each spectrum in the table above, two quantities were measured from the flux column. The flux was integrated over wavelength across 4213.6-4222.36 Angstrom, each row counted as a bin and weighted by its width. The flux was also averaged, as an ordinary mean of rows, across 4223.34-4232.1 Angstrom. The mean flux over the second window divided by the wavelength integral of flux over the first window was 0.12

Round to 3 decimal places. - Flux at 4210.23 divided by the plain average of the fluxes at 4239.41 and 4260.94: 0.971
